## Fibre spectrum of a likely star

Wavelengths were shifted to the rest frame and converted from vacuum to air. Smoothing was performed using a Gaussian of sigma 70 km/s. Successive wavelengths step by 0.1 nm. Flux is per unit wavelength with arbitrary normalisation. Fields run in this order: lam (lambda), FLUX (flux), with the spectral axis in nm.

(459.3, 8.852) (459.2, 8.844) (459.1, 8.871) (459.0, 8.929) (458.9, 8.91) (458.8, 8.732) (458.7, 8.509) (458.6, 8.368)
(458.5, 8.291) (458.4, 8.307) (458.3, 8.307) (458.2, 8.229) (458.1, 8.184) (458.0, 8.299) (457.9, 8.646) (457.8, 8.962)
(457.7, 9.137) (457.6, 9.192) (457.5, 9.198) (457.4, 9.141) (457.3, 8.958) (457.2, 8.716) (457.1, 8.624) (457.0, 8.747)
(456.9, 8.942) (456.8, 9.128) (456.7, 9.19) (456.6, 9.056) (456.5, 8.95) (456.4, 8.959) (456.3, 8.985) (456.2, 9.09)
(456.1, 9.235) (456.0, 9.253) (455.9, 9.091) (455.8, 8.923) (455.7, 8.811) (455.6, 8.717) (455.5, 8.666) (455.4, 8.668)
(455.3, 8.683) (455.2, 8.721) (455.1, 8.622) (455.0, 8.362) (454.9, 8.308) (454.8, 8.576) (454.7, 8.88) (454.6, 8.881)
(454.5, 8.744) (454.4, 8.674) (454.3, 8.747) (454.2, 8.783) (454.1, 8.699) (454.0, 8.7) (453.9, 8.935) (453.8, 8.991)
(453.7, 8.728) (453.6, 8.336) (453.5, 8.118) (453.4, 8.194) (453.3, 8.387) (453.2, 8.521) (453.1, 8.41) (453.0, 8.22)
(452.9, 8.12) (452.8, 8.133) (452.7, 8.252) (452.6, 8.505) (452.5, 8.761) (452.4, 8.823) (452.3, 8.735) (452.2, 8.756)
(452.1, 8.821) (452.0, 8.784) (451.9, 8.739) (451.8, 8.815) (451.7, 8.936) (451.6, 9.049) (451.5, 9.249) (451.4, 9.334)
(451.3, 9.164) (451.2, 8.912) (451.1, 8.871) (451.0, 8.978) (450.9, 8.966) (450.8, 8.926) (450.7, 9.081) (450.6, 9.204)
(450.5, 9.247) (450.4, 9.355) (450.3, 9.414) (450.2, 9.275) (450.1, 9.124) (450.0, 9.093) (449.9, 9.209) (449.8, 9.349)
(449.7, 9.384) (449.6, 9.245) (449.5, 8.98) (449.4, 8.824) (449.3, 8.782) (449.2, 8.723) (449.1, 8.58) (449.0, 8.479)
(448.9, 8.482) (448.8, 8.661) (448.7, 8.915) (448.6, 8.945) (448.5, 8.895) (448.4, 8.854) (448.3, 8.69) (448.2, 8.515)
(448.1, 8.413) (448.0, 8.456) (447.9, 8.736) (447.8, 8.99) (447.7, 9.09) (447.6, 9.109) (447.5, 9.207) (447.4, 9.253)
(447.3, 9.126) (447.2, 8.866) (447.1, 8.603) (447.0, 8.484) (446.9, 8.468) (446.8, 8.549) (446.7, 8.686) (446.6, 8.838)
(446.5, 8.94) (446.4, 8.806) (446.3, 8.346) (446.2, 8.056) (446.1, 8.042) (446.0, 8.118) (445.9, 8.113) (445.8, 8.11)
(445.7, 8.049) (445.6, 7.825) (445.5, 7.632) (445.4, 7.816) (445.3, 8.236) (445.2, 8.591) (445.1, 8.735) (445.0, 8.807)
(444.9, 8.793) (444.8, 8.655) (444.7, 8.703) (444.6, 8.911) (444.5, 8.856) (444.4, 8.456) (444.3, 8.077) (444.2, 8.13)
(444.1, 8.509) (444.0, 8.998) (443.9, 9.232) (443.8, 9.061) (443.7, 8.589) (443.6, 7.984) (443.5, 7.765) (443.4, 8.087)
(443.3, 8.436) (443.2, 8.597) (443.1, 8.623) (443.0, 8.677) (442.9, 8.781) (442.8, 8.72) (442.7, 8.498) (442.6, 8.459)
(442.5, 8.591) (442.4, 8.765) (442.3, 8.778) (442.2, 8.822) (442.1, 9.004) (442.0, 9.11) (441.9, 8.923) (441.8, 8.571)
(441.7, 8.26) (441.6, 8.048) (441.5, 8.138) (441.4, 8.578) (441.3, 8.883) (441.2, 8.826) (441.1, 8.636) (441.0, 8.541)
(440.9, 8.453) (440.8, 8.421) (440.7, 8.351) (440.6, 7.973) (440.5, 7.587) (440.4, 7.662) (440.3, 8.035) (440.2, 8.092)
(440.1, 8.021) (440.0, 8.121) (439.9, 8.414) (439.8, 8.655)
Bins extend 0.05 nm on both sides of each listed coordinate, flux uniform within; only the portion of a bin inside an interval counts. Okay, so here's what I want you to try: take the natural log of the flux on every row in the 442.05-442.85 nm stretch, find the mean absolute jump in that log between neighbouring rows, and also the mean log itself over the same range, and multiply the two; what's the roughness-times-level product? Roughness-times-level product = 0.029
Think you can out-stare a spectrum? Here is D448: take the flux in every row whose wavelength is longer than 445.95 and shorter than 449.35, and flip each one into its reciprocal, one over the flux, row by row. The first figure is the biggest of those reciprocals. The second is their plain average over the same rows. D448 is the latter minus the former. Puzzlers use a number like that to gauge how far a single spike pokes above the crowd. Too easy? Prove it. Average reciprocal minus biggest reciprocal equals -0.0092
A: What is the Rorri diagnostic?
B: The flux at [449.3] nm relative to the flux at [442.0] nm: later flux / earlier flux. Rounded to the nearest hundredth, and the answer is 0.96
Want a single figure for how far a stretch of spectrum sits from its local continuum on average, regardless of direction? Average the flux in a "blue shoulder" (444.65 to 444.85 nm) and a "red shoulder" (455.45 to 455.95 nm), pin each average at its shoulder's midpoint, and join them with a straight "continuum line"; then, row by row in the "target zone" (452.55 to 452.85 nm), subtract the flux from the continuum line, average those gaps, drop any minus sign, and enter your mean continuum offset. 0.5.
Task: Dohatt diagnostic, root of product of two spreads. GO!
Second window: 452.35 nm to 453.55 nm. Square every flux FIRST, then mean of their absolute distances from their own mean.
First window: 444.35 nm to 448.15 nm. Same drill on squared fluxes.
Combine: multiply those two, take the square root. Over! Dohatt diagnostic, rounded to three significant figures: 4.37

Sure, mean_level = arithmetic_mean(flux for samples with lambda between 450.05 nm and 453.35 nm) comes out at 8.84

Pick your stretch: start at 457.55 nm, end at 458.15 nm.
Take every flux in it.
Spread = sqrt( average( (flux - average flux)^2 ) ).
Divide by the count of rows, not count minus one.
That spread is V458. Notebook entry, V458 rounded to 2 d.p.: 0.39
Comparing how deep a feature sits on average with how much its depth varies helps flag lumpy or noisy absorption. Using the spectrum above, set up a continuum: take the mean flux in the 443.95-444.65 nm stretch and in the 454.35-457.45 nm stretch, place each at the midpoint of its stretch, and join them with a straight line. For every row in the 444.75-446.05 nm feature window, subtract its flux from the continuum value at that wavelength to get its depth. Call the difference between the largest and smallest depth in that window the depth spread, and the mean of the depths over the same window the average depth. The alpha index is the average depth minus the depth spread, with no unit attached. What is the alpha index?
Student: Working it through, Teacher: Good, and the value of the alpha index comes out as -0.87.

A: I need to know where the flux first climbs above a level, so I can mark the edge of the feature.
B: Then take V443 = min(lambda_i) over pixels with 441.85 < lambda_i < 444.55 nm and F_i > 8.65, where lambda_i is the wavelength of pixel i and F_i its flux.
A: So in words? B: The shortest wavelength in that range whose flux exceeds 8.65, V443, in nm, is 441.9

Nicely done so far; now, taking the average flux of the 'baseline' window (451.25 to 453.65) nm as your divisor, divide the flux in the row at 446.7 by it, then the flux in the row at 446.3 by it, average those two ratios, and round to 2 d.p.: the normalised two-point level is 0.99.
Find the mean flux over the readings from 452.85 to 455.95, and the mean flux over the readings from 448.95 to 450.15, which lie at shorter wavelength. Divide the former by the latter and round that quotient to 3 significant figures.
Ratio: 0.960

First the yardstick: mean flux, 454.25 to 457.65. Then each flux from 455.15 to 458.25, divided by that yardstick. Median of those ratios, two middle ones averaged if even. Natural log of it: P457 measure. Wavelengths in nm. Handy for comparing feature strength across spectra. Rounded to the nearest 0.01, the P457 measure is 0.01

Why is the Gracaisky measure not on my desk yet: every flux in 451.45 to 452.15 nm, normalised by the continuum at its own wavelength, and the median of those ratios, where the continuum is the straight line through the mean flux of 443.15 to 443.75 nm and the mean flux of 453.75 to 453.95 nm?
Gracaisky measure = 1.00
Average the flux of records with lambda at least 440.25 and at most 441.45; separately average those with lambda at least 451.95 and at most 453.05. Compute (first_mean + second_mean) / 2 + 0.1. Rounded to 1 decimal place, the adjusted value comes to 8.5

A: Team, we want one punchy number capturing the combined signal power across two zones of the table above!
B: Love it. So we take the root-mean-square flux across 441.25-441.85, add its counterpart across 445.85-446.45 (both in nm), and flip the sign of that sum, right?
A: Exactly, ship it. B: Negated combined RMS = -16.7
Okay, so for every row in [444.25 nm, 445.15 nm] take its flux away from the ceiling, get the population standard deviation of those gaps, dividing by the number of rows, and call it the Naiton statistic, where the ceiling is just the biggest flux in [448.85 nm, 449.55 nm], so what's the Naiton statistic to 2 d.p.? 0.24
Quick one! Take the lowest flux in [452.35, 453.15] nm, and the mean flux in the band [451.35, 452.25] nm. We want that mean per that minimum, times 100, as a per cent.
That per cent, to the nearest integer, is 110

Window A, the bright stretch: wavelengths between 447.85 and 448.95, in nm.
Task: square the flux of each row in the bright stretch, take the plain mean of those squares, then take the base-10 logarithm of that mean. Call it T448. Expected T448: 1.88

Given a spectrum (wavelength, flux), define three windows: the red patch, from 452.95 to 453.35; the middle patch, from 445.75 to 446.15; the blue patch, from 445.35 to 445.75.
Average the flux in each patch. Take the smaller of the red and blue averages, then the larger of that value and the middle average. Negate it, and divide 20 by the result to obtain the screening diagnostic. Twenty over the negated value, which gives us -2.47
